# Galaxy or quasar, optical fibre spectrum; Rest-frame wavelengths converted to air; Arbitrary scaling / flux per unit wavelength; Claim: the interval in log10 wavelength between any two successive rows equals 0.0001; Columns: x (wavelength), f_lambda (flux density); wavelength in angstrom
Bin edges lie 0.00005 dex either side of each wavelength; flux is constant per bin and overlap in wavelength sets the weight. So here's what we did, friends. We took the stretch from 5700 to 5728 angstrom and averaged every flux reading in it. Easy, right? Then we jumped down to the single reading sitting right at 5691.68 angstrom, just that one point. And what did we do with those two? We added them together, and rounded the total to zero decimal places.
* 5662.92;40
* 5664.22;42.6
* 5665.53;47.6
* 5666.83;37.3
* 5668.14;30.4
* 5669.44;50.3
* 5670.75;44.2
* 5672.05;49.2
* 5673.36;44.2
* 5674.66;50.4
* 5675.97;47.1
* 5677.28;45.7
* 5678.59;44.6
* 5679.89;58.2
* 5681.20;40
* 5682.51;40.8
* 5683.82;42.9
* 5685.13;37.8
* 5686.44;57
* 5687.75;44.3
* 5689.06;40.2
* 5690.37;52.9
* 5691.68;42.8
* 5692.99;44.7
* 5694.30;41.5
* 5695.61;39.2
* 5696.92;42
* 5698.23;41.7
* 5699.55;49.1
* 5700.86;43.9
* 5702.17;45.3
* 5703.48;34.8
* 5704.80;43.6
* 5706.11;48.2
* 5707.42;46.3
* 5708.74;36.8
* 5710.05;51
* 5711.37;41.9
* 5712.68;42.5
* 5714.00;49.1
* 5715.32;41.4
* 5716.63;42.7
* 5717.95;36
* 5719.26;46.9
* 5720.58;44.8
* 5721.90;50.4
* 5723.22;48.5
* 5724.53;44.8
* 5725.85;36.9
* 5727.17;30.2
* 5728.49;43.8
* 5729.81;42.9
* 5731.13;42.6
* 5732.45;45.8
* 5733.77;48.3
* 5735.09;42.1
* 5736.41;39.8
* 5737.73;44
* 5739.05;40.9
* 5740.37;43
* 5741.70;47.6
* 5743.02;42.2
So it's 86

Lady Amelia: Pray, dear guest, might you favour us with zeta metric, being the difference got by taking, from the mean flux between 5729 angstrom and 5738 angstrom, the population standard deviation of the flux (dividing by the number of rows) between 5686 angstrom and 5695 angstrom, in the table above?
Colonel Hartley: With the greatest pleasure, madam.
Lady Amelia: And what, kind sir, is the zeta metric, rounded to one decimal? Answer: 37.8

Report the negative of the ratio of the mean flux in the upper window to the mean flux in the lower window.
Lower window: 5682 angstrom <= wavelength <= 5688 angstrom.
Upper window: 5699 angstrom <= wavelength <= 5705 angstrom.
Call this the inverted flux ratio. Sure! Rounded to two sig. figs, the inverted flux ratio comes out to -0.97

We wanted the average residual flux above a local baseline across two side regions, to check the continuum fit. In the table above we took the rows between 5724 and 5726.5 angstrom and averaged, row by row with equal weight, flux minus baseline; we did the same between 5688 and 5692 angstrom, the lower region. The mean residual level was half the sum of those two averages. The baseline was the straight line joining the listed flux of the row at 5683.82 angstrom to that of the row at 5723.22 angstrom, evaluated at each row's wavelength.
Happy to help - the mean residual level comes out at -3.2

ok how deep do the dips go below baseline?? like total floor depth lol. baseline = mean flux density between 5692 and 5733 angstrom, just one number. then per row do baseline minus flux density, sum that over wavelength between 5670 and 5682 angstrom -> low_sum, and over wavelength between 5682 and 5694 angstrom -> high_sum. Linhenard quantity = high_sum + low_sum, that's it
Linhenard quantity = -49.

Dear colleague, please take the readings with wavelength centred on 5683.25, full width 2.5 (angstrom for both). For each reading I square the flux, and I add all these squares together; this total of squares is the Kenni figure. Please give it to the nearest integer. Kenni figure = 3505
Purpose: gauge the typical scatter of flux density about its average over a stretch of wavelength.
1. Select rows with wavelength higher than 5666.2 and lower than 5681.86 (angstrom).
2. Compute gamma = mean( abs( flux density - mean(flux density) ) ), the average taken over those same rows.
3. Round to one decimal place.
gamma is 5.0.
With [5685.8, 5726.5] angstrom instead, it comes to 3.9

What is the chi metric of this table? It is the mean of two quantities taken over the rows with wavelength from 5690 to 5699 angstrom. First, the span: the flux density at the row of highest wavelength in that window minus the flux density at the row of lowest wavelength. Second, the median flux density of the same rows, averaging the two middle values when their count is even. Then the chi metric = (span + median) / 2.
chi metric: 15.4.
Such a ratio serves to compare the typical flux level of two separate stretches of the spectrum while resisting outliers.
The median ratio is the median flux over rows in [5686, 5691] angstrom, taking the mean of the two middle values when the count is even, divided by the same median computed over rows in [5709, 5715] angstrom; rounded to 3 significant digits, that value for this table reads 1.06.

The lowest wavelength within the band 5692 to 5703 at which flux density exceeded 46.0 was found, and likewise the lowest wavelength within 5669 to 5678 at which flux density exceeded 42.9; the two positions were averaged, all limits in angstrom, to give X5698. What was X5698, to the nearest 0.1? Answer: 5684.5 angstrom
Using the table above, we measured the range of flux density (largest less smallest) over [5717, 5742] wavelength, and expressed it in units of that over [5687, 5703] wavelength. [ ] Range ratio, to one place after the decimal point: 1.5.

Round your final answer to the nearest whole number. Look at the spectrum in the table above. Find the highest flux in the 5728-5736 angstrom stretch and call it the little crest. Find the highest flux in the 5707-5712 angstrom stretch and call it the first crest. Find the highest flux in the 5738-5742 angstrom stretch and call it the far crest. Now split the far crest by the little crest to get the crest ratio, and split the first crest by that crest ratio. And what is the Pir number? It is 52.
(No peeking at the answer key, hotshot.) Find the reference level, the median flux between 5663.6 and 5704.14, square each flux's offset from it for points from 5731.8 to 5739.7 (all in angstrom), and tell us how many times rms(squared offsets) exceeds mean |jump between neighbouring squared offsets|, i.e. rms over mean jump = 0.81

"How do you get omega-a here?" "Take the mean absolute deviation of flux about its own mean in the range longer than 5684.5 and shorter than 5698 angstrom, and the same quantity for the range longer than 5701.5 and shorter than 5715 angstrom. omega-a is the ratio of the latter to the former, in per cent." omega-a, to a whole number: 92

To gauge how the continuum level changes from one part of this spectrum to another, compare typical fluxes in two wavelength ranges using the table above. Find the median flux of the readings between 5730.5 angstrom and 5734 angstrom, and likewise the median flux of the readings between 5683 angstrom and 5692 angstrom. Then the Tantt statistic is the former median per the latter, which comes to 1.07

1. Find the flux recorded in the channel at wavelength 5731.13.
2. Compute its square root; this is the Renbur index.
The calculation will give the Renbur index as 6.53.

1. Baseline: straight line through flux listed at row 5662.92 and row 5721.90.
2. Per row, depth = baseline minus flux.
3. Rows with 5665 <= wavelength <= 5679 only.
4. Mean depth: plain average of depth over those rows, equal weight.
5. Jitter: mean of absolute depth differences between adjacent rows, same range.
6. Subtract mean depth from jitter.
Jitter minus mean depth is 9.6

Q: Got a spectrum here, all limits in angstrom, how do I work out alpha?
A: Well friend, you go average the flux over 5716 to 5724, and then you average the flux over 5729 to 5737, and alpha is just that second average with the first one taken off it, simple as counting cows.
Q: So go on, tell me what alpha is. -1.3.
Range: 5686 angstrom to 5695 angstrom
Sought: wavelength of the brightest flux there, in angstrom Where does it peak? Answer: 5686.44 angstrom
